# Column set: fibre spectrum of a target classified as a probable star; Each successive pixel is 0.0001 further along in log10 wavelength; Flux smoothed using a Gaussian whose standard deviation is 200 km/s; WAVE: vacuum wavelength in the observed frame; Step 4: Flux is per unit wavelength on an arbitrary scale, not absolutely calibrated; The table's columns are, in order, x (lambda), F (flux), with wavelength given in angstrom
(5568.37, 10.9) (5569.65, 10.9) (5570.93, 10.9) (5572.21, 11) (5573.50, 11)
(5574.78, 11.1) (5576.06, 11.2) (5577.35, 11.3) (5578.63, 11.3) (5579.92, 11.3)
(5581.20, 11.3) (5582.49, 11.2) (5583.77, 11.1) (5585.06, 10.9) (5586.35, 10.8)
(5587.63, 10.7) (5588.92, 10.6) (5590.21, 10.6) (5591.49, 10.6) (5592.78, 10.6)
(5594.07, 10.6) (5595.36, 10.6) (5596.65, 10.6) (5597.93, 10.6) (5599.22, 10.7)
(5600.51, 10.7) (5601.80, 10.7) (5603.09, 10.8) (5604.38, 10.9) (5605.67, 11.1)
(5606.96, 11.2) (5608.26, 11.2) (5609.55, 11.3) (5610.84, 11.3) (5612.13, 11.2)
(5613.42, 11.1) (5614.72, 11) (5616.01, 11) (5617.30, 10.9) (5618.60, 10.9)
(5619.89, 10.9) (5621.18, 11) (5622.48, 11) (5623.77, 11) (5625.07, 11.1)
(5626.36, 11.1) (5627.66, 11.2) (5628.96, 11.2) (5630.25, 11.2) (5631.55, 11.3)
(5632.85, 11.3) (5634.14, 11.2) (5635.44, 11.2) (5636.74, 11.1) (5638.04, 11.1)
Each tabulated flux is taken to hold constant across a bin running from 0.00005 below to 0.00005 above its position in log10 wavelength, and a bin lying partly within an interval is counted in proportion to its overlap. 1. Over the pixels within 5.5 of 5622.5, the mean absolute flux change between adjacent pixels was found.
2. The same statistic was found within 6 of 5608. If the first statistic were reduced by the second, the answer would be -0.050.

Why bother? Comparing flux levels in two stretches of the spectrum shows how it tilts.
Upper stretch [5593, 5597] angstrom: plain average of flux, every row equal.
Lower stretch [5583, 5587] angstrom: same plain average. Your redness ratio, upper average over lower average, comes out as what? 0.97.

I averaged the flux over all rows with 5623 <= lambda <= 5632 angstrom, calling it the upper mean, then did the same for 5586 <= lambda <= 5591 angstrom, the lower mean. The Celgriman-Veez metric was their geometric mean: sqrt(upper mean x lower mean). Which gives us 10.9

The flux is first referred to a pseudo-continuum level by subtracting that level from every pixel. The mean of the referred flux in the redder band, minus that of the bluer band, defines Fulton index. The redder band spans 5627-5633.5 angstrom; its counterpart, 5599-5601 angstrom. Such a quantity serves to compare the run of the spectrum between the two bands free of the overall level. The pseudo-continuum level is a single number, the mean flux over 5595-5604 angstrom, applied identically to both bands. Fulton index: 0.54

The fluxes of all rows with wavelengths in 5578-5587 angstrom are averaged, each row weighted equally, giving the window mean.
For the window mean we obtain 11.13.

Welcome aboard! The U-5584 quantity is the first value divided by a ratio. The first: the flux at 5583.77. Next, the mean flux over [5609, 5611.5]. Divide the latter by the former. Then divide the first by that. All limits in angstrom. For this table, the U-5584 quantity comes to 10.9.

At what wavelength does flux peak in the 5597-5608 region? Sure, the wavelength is 5606.96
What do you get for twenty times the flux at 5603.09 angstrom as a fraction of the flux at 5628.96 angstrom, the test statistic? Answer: 19.3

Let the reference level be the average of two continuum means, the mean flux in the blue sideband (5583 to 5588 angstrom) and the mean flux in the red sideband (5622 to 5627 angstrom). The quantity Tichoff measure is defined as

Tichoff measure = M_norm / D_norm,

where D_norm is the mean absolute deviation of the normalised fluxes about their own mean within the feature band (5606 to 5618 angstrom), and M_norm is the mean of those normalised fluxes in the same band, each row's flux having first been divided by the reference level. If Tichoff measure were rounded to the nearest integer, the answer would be 94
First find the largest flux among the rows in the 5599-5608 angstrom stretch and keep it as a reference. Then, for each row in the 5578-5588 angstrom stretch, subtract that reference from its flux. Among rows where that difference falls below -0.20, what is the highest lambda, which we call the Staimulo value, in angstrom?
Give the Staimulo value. 5587.63 angstrom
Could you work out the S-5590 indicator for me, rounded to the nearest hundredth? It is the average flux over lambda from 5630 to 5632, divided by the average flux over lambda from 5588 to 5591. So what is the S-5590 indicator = 1.06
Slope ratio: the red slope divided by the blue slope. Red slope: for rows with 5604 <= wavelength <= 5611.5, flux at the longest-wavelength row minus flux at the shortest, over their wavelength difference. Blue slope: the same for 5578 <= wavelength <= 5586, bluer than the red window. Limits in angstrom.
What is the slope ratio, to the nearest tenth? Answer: -1.0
